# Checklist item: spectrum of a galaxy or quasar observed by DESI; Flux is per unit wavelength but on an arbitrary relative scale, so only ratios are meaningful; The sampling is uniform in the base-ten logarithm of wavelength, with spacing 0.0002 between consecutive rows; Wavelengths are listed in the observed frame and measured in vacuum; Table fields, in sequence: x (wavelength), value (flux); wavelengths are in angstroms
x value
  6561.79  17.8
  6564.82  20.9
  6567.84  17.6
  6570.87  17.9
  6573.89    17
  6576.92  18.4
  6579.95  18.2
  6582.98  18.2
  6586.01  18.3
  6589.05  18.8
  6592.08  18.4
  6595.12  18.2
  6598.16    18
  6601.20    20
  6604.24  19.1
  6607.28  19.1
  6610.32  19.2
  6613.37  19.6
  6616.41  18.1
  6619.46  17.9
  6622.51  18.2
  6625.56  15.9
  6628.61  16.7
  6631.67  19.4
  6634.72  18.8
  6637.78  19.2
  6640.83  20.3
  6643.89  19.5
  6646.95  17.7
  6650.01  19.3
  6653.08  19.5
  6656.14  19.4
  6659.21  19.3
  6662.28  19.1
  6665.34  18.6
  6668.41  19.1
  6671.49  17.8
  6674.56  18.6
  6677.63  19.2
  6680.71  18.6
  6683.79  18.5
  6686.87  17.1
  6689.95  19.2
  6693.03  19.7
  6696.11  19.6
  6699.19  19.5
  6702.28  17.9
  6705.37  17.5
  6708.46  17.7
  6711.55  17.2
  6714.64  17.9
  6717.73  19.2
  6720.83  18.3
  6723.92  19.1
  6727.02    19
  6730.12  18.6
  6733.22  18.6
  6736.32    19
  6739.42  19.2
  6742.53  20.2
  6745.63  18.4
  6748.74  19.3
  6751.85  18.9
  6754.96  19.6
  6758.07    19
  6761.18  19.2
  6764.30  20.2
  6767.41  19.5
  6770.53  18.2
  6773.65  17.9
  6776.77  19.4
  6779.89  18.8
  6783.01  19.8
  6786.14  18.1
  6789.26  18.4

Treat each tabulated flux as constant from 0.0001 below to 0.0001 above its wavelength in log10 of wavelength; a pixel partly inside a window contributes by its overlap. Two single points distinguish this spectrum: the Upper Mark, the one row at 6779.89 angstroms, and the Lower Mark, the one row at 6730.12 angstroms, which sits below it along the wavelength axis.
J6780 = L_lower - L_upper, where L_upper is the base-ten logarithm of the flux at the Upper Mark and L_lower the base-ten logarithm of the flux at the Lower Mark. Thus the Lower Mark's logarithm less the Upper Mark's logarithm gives -0.005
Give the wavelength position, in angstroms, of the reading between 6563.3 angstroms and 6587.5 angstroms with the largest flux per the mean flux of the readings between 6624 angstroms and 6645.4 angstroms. 6564.82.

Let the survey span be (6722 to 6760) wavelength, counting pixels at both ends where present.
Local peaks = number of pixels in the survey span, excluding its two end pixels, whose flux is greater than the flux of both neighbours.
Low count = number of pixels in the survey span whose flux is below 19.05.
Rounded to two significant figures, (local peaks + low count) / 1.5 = 6.7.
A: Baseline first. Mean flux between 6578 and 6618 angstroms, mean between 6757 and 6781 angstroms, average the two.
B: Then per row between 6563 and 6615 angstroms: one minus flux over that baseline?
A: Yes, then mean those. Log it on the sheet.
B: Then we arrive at 0.012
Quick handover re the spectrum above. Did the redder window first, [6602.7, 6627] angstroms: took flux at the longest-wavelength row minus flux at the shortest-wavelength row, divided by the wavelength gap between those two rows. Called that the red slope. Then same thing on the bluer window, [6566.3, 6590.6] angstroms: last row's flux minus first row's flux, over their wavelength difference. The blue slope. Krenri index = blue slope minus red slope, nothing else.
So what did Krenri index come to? 0.21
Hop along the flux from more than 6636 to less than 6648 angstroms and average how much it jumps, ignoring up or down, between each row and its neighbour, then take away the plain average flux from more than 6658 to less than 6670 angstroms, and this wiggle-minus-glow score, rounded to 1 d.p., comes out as -17.8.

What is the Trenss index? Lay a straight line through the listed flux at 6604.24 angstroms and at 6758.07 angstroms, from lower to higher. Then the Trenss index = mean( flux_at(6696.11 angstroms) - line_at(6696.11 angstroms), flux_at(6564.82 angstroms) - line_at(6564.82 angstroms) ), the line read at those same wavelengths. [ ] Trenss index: 1.2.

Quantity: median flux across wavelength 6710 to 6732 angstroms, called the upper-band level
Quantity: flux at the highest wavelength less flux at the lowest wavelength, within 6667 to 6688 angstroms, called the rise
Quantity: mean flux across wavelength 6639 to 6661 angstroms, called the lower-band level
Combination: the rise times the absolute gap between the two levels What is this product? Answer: -1.4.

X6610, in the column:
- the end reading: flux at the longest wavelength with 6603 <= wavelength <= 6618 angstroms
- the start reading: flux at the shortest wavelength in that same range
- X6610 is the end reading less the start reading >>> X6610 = -1.00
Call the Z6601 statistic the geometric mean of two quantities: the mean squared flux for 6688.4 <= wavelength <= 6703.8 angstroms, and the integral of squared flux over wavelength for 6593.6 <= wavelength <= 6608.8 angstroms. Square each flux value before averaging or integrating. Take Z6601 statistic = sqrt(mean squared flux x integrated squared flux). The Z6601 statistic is 1414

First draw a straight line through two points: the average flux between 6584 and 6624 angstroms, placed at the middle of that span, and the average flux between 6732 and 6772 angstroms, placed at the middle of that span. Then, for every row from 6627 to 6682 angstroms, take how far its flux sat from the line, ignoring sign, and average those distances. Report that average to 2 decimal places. 0.63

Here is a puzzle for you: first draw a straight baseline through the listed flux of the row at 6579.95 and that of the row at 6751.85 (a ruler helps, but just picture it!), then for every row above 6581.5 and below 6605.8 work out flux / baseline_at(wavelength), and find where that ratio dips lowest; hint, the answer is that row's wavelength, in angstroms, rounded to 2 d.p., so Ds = 6598.16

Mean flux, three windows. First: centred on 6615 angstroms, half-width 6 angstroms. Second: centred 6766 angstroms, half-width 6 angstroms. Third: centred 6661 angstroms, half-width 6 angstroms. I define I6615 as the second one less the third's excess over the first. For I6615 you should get 18.9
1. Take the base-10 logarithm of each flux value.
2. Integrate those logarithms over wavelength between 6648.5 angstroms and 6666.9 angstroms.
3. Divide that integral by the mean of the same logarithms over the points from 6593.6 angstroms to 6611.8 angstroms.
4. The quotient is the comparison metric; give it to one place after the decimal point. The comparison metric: 18.5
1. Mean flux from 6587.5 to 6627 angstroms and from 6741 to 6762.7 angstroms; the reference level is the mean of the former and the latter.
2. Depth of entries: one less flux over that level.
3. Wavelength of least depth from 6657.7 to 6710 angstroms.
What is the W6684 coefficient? 6693.03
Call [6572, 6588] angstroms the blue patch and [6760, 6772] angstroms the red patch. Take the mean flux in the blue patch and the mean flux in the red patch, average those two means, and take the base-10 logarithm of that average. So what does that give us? 1.27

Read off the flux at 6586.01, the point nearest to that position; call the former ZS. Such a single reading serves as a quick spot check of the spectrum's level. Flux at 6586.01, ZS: 18.3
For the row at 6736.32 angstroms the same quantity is 19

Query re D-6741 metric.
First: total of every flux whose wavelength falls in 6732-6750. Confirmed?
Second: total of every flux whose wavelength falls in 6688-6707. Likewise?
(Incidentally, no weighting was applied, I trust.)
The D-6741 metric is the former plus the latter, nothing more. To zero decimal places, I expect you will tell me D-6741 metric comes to 228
